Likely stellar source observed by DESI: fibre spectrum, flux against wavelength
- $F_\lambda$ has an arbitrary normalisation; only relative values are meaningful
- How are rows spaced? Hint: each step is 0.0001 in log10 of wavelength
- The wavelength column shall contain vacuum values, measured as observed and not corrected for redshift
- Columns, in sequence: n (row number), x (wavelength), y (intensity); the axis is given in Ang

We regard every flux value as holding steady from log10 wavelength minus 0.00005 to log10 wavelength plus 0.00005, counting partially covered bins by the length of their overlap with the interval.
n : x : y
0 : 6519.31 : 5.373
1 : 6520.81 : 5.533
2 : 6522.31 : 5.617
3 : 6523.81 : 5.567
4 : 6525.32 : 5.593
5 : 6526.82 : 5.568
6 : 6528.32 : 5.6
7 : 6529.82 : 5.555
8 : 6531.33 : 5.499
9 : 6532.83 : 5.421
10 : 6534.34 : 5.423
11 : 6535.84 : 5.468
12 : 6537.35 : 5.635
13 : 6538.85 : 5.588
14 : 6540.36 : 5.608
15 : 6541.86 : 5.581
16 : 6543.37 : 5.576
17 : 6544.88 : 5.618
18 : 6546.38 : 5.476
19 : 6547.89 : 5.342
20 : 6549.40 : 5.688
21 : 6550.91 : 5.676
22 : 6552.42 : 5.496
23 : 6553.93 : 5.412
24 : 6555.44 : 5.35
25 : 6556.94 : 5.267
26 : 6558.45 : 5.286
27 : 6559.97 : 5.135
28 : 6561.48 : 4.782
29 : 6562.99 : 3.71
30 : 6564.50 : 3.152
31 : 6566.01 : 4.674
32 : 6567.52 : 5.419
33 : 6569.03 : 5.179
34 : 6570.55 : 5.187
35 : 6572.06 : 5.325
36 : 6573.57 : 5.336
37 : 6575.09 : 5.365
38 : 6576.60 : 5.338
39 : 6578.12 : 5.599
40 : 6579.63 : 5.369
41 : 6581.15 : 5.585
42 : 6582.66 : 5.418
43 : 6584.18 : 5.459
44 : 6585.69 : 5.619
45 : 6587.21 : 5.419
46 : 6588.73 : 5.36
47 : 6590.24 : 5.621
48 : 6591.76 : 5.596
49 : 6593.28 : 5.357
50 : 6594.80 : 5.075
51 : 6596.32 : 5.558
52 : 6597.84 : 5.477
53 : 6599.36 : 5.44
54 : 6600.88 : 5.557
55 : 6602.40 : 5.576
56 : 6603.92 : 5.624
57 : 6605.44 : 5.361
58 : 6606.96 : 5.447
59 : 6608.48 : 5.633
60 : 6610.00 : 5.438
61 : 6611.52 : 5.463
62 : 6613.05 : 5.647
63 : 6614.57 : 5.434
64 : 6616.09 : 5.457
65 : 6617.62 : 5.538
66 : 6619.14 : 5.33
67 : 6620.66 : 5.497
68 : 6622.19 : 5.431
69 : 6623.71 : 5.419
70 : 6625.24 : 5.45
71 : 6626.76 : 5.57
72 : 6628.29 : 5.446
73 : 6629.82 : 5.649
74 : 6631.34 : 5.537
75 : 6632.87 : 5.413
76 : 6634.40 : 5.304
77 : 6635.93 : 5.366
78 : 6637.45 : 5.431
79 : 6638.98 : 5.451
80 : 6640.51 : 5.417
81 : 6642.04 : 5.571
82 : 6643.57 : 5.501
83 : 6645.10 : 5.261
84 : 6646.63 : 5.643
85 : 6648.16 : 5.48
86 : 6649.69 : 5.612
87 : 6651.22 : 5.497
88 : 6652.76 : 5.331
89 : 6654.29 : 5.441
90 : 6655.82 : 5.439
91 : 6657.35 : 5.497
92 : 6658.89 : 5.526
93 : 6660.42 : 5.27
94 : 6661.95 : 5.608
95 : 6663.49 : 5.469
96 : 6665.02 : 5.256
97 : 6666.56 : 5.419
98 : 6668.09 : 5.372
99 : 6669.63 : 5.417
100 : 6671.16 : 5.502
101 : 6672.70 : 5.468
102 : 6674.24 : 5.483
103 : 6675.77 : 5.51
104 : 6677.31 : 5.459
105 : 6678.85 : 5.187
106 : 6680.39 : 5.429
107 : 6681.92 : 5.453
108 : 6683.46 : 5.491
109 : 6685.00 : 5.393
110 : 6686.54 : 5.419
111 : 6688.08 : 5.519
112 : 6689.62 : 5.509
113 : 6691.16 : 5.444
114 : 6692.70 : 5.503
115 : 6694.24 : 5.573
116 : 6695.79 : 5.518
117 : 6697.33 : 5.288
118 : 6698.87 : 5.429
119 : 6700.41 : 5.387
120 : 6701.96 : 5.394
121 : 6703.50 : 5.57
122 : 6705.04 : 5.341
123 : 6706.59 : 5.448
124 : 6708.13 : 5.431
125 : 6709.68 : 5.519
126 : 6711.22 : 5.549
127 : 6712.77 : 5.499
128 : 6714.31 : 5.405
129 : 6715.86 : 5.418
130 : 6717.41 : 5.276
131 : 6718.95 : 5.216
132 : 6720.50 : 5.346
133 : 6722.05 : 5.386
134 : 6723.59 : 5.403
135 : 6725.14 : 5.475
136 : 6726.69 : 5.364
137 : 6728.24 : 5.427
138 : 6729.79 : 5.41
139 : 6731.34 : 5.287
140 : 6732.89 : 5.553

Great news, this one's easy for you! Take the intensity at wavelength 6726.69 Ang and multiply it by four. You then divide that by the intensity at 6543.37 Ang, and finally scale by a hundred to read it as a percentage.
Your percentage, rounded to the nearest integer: 385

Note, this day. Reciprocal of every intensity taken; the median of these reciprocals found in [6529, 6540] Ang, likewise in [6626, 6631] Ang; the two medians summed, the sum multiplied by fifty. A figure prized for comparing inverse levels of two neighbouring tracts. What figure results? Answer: 18.1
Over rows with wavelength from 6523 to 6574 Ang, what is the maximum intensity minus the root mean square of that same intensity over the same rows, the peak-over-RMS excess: 0.36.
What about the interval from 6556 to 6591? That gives 0.43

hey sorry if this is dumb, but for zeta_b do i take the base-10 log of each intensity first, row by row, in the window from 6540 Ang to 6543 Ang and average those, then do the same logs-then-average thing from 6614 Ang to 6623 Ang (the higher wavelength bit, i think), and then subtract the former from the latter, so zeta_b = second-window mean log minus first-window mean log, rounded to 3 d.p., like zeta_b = -0.012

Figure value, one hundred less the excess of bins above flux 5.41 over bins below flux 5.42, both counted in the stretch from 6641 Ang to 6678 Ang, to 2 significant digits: 88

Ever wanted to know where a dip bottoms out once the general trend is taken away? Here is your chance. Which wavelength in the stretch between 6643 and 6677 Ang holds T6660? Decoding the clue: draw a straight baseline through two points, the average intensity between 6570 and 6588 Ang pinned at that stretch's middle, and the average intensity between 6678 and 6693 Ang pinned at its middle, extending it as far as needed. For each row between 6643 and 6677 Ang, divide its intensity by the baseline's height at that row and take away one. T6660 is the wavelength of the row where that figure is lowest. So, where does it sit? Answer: 6665.02 Ang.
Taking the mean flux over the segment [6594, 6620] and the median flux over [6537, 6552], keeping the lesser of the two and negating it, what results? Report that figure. -5.47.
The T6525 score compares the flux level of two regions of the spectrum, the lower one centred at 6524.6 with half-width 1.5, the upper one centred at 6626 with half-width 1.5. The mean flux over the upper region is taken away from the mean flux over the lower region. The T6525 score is 0.1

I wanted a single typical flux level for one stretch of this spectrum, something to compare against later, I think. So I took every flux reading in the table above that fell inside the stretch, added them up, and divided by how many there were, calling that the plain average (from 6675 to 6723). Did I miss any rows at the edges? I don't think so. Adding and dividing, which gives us 5.43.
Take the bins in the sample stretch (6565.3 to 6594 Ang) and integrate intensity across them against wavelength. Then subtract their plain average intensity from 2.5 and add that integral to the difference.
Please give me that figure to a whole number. 152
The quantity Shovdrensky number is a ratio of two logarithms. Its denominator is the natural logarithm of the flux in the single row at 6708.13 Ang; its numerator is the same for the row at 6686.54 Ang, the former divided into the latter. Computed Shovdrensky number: 1.00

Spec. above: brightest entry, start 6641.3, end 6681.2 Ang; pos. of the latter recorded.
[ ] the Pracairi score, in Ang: 6646.63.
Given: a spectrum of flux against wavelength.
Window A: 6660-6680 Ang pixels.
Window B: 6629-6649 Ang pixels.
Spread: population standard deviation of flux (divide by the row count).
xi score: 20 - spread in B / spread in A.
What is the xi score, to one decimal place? 19.0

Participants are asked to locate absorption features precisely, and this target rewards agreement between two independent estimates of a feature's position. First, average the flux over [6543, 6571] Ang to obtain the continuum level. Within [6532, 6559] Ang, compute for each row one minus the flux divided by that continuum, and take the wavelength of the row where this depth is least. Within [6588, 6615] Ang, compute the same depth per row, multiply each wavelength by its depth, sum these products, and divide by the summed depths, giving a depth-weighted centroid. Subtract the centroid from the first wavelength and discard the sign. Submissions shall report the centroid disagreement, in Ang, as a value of 52.8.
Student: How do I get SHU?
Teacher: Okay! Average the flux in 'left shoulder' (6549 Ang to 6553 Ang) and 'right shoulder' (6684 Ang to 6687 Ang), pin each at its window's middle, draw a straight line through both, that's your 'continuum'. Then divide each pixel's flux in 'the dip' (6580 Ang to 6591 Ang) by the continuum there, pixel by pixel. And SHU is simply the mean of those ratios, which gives 0.99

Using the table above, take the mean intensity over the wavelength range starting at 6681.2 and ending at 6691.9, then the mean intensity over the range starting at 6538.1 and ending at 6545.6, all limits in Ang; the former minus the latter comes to -0.13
